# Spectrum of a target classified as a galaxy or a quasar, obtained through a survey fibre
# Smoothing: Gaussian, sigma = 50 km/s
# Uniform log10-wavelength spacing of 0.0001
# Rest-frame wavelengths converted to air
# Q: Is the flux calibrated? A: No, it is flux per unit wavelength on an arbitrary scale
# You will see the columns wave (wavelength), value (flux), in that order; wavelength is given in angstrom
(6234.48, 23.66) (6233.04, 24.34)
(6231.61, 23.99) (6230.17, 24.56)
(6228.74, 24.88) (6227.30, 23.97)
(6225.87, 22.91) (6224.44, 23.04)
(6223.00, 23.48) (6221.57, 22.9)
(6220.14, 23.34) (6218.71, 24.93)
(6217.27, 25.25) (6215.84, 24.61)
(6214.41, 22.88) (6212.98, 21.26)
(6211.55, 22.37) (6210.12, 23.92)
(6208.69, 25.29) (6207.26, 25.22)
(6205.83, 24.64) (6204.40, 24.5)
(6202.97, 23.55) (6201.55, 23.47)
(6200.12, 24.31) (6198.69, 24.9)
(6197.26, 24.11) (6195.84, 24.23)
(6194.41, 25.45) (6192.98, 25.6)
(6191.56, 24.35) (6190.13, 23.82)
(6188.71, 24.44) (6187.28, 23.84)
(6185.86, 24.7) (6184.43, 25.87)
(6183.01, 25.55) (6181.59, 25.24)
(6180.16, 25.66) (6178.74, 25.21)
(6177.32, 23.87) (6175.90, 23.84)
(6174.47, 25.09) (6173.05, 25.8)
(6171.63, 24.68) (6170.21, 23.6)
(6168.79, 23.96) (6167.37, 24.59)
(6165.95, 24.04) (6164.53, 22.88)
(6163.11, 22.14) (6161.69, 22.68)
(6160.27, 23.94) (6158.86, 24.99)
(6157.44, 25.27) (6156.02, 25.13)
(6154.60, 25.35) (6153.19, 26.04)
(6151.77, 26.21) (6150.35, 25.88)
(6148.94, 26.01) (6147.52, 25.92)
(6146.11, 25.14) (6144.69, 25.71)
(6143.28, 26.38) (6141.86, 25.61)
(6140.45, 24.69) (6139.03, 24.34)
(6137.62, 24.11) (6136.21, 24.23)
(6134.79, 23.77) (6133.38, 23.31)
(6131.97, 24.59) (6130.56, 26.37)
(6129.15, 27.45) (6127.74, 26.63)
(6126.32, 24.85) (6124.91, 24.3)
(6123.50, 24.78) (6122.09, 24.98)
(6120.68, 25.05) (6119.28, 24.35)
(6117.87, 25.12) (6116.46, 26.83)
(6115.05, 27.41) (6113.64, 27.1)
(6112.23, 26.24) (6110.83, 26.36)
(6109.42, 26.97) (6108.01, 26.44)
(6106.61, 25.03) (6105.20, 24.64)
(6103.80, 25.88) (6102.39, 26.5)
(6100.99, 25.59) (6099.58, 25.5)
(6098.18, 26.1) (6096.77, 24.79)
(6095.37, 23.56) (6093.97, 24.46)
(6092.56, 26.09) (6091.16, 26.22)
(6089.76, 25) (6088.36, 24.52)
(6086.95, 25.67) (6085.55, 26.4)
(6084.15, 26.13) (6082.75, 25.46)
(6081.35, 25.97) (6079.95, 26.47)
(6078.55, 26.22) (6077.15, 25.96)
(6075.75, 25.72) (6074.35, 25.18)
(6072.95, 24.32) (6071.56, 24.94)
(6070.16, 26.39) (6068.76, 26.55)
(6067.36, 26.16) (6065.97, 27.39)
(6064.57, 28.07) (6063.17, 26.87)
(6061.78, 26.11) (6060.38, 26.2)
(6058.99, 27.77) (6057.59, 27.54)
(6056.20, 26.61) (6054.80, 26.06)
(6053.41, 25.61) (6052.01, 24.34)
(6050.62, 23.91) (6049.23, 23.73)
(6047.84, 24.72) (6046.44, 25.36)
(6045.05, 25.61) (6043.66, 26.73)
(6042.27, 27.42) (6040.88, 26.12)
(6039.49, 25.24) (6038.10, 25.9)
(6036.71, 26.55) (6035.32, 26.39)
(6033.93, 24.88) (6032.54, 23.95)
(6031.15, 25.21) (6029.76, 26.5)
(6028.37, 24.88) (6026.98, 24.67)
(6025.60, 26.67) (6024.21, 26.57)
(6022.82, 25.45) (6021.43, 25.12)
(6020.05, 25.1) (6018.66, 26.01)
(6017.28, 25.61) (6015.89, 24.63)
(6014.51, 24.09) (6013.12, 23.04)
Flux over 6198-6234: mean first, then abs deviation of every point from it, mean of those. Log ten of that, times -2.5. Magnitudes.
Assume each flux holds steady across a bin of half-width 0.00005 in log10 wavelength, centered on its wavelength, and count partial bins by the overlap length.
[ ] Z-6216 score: 0.2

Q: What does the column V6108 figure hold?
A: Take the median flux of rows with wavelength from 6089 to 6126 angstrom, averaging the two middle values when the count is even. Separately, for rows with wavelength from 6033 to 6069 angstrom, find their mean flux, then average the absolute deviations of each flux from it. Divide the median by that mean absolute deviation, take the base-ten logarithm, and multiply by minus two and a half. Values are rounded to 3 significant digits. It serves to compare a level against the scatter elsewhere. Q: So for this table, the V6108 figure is -3.66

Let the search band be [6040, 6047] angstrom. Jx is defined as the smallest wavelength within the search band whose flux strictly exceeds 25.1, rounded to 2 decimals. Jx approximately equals 6040.88 angstrom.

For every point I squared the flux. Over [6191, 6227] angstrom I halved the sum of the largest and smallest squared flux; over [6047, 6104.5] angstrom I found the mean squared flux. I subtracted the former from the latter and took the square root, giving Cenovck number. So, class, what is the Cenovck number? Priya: 10.6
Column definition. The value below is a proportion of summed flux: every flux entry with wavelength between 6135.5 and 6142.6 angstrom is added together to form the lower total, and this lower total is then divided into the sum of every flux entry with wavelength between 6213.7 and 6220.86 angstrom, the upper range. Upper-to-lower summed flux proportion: 0.98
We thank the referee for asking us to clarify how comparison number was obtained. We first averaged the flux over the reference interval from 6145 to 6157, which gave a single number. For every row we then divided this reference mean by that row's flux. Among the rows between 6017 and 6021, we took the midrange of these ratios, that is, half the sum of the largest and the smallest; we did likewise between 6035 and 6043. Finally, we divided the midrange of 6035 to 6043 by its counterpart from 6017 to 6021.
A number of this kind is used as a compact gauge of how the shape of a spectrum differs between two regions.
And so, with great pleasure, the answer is 0.97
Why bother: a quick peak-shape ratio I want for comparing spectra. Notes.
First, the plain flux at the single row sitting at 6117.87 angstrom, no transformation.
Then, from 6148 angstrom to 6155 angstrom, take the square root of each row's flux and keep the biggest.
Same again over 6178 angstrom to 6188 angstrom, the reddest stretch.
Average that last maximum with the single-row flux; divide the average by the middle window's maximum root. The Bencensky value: 2.95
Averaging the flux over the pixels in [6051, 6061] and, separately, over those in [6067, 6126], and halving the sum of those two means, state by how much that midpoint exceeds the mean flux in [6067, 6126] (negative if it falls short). 0.3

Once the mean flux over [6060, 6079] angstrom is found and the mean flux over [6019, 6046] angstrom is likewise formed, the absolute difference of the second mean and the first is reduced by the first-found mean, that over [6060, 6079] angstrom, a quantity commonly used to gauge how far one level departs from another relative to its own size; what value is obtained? -26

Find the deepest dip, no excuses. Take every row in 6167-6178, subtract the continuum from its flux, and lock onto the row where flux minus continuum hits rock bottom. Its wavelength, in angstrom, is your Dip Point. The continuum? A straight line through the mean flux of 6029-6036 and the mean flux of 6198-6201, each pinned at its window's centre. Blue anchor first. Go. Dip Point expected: 6170.21 angstrom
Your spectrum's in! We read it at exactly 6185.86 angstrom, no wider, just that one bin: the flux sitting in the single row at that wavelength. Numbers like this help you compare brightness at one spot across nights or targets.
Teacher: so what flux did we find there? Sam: 24.7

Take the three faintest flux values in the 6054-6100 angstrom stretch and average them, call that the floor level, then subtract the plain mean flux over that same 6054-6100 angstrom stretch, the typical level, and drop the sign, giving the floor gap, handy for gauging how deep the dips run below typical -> 1.8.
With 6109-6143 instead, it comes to 1.7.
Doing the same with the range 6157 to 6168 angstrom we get 1.2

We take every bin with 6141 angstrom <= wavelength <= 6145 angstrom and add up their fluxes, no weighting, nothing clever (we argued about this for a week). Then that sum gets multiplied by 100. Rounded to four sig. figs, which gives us 7770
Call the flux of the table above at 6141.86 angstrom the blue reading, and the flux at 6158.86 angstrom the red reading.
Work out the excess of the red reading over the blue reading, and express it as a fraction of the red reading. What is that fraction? -0.02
